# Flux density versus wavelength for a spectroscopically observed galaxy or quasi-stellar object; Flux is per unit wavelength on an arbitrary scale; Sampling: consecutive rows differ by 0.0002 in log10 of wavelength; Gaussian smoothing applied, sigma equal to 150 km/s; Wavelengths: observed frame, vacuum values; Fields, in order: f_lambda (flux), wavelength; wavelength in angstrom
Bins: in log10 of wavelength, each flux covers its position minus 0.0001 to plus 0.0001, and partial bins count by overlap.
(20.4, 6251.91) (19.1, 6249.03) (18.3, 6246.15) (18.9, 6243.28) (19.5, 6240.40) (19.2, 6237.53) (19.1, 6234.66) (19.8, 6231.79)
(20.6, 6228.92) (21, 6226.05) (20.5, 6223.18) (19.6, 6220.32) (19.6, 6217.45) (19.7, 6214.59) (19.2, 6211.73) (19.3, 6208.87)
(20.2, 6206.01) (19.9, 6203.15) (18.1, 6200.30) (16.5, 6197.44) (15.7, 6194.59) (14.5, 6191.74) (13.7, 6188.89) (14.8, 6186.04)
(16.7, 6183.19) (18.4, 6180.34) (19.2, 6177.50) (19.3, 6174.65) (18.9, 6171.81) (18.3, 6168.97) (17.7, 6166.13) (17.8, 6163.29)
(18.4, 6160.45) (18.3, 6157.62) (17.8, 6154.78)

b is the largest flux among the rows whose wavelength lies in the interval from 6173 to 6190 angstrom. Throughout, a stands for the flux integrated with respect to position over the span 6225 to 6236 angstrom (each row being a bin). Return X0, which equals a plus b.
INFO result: 240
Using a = 221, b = 19.3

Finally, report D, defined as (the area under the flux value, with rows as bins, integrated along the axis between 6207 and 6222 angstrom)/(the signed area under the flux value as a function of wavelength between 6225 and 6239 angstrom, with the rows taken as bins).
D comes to 1.05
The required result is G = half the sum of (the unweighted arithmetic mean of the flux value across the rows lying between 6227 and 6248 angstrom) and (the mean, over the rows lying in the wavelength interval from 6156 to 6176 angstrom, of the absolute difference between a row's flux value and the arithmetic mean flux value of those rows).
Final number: 9.9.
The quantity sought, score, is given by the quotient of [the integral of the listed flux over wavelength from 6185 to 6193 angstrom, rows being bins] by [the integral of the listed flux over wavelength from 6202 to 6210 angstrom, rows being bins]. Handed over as 0.72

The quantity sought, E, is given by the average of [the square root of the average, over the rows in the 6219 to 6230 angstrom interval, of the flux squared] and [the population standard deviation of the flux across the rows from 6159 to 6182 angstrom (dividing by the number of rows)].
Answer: 10.5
